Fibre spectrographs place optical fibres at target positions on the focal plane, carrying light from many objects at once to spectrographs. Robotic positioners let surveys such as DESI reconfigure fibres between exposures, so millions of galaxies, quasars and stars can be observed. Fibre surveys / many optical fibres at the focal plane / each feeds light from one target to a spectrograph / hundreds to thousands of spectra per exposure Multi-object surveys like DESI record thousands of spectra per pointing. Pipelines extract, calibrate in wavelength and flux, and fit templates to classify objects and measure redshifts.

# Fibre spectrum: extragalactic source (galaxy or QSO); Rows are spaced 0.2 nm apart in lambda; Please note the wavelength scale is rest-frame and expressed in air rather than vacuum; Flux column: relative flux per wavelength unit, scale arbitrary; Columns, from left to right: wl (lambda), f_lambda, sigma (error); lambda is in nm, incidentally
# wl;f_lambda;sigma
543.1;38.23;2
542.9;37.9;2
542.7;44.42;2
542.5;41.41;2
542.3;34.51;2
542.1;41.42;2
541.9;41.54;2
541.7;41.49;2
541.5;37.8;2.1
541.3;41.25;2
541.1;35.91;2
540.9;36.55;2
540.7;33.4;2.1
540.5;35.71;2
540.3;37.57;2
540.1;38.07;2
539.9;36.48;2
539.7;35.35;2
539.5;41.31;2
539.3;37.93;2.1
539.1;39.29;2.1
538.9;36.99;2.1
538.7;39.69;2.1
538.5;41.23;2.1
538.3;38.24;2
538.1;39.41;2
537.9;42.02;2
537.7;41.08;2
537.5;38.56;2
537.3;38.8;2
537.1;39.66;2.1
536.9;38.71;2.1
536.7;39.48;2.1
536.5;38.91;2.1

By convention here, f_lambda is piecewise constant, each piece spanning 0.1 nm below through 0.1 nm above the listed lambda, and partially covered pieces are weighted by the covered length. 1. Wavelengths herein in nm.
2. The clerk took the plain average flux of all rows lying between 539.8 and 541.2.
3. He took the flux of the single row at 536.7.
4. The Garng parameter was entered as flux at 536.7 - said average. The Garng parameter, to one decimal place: 3.2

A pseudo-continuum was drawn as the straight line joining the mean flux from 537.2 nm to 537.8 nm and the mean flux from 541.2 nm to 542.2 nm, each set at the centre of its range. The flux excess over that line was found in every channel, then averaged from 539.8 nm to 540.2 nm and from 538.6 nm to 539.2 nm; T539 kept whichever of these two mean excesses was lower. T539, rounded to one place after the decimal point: -2.9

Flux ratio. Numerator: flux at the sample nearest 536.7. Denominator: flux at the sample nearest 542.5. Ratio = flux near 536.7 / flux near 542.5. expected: 0.95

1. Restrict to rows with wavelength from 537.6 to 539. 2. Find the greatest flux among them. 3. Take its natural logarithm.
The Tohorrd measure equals 3.74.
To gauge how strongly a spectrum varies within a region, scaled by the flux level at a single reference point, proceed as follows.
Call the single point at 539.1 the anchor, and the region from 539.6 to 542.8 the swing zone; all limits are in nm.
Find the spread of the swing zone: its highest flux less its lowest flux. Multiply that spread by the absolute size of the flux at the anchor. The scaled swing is 433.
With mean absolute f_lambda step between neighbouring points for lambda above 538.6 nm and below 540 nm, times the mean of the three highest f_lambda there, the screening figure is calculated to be 112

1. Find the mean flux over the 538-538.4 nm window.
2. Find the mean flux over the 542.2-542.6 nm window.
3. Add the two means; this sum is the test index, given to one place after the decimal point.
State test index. 76.8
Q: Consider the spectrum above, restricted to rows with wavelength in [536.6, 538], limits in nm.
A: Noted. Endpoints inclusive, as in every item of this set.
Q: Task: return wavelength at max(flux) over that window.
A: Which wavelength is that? 537.9 nm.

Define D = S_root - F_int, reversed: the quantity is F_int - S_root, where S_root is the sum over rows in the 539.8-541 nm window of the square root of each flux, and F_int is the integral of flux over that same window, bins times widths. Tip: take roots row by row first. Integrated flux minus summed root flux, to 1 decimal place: 7.4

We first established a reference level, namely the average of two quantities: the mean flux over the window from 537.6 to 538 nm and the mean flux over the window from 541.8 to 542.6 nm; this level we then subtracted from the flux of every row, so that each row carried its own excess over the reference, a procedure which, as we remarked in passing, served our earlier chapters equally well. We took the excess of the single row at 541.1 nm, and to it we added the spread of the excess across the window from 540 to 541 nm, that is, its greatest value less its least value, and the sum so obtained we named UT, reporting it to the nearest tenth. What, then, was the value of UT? -0.1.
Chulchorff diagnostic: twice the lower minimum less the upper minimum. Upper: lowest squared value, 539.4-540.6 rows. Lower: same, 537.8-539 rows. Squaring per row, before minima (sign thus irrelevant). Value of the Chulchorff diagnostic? 1487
